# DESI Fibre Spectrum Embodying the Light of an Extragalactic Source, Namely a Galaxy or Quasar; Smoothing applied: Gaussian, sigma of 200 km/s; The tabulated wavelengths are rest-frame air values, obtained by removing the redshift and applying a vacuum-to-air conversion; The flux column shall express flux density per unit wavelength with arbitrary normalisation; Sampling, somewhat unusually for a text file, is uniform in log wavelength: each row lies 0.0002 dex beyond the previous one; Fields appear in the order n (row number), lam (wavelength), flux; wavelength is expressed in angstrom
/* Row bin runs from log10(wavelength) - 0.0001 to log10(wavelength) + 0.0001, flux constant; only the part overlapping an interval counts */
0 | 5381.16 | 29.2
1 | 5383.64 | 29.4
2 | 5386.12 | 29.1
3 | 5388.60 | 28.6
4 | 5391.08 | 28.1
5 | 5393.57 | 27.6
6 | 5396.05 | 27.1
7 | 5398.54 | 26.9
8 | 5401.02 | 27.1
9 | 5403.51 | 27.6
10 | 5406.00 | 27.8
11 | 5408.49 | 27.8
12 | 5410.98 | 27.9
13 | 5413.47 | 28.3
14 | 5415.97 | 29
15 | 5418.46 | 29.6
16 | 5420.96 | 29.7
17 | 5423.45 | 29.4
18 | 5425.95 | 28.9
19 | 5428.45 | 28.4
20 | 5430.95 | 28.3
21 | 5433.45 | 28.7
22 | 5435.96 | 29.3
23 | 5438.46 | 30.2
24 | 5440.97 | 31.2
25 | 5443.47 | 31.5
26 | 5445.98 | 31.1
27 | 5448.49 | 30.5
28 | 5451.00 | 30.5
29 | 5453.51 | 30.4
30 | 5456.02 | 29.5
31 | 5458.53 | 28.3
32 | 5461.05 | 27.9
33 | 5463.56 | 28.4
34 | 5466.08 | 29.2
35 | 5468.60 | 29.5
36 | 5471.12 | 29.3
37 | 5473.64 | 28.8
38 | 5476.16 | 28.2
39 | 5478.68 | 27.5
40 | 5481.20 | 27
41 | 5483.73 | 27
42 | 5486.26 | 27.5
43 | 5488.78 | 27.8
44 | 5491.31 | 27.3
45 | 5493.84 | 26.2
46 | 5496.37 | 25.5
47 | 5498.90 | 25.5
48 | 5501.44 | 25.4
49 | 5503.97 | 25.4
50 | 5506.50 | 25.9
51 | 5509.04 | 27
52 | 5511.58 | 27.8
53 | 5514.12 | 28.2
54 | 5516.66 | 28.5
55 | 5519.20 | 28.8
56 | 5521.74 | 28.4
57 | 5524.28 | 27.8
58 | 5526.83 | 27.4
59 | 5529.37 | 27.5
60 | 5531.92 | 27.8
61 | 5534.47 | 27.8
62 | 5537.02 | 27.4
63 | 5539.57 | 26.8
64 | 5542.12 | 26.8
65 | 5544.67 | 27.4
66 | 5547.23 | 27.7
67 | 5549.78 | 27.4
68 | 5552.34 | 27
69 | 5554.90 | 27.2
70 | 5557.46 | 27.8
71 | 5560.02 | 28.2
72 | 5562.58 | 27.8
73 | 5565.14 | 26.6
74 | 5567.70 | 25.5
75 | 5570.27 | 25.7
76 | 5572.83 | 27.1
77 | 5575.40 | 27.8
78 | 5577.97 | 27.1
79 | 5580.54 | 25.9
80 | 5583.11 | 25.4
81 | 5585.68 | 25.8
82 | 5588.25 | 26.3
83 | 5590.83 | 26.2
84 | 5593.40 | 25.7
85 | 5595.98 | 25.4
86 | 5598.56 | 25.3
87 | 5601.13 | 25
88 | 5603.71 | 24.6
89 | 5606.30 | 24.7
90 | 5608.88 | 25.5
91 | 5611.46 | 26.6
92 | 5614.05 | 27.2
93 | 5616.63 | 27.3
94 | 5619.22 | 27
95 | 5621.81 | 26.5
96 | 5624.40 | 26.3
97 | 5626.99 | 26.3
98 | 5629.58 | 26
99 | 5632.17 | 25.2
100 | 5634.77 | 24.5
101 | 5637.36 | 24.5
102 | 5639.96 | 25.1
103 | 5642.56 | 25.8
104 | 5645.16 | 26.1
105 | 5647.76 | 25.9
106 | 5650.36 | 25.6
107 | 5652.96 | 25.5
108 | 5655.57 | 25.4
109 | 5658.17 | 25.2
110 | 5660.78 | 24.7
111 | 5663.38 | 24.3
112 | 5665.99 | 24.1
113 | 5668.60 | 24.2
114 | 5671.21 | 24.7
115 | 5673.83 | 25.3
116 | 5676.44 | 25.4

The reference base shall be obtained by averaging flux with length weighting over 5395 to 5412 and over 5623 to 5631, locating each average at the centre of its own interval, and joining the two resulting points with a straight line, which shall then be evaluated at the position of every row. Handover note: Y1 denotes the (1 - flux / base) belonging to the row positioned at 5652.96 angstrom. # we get 0.02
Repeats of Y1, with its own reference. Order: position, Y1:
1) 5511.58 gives -0.04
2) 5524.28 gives -0.04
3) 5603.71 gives 0.07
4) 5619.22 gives -0.03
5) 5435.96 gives -0.07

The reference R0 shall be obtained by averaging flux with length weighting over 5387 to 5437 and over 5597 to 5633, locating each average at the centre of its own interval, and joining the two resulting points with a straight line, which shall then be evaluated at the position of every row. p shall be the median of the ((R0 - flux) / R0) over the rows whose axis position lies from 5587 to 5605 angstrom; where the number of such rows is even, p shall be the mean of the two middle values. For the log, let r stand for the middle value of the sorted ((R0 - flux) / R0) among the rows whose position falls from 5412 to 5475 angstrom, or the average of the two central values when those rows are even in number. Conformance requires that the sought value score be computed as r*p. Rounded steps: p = 0.030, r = -0.05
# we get -0.0015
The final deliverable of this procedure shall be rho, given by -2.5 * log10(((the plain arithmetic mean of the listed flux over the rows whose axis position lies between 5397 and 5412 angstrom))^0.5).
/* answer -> -1.80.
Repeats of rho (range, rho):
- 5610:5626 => -1.79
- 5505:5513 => -1.79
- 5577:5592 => -1.77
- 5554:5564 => -1.80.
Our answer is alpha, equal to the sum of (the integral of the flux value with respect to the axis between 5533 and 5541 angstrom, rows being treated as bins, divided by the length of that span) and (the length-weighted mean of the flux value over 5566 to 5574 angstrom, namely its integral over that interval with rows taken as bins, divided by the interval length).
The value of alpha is 53.5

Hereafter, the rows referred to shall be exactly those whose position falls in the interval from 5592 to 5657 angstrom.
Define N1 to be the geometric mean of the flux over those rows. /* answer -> 25.7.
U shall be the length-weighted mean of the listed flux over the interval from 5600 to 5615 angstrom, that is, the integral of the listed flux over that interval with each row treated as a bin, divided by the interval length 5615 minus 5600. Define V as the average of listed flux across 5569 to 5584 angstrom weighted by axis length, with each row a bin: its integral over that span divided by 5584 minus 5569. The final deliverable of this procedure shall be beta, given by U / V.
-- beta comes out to 0.96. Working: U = 25.6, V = 26.5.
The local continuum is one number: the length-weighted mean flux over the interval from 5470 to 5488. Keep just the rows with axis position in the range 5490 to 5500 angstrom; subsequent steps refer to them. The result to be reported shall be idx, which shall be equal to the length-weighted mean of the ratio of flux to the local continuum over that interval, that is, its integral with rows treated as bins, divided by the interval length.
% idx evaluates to 0.94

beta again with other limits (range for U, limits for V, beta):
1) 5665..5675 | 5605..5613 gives 0.96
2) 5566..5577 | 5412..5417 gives 0.93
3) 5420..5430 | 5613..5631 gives 1.09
